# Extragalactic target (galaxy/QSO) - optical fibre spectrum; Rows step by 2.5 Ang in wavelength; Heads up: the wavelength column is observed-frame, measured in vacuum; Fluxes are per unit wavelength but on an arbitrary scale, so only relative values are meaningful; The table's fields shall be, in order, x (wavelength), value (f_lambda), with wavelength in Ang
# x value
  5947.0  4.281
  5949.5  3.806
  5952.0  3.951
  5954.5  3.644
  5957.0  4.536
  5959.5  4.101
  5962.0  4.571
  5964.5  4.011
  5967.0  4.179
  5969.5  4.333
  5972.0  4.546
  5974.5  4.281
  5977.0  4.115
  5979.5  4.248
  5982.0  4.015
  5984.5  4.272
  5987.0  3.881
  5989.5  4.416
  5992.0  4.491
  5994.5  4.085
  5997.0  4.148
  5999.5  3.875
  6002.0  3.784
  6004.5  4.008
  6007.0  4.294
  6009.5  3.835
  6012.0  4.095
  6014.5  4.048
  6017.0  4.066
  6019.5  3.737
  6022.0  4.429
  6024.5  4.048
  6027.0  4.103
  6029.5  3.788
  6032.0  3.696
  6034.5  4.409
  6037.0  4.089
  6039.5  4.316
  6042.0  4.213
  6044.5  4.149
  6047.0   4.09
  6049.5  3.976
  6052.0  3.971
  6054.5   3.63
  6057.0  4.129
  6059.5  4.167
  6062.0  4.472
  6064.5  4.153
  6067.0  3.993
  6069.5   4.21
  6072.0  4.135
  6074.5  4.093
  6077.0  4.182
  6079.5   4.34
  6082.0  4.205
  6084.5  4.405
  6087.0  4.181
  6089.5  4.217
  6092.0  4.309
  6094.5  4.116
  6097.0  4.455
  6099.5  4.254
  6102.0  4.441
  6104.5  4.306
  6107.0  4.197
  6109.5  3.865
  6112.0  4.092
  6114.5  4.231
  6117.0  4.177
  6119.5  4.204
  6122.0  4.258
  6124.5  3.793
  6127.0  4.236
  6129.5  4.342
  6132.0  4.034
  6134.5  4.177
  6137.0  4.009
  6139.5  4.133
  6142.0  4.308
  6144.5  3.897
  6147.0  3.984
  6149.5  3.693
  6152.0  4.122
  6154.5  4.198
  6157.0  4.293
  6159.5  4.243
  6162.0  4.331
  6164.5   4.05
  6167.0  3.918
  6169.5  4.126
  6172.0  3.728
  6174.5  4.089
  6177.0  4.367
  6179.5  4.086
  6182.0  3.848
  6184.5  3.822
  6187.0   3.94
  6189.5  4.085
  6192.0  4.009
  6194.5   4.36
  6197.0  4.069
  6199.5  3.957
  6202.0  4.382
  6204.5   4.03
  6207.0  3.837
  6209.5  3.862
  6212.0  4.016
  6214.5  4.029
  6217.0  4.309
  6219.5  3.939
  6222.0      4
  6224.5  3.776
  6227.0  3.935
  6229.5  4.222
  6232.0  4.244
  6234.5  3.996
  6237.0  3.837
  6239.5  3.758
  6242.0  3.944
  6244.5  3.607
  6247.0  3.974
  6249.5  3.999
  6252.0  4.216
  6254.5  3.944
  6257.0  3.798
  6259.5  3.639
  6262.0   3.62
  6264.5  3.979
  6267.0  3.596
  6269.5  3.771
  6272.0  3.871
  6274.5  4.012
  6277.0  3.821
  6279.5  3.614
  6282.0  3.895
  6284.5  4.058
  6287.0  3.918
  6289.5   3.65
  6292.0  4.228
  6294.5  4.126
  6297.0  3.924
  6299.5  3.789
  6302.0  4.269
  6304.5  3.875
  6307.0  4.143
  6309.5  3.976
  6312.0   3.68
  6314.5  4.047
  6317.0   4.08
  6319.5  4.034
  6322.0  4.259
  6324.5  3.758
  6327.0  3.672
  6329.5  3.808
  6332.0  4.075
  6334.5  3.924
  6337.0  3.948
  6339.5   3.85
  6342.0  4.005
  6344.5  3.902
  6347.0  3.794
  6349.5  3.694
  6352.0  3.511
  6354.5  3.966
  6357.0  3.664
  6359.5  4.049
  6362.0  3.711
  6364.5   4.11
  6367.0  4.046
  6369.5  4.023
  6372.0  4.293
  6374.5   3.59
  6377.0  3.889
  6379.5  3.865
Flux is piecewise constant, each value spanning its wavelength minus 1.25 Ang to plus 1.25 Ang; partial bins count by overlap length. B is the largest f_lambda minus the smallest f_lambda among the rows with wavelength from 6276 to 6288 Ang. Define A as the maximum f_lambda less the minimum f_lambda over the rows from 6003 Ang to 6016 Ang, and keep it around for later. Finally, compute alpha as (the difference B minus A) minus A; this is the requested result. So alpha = -0.47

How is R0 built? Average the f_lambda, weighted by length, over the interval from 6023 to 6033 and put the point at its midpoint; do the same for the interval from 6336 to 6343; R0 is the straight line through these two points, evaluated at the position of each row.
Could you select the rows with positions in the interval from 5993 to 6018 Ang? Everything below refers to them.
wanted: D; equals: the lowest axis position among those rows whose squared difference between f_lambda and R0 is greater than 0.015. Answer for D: 5994.5 Ang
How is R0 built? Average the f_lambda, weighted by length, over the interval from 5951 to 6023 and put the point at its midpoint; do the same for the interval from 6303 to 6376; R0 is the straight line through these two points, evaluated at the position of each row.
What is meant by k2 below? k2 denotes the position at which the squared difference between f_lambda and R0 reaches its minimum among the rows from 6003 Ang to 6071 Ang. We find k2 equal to 6027.0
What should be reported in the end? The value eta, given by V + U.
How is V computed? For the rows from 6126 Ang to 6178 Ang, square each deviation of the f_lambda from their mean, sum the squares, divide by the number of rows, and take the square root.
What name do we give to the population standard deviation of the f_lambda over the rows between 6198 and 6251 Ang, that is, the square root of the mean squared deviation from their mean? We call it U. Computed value 0.368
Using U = 0.182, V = 0.1859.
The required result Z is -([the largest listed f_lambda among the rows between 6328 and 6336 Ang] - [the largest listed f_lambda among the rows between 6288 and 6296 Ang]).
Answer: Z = 0.15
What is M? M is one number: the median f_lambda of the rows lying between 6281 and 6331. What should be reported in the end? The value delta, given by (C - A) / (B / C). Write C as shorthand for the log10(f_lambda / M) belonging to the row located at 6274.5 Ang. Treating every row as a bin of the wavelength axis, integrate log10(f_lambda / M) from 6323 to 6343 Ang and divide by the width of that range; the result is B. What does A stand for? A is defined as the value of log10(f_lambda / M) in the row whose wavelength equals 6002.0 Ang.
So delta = -0.022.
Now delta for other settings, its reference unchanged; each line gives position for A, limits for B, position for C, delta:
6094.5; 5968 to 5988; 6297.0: 0.002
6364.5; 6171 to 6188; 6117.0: 0.048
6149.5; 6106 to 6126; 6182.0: -0.013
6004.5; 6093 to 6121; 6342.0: 0.000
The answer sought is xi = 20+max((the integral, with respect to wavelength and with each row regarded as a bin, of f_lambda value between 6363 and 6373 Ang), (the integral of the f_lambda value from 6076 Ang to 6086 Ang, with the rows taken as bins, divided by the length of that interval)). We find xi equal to 61.0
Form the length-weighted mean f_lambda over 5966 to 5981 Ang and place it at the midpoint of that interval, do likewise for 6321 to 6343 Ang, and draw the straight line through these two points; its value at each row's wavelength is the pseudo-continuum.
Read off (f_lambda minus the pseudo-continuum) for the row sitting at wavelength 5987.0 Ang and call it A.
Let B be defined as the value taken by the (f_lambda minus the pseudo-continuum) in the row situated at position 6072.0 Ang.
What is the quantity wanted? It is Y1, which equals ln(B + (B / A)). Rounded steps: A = -0.39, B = 0.0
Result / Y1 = -2.6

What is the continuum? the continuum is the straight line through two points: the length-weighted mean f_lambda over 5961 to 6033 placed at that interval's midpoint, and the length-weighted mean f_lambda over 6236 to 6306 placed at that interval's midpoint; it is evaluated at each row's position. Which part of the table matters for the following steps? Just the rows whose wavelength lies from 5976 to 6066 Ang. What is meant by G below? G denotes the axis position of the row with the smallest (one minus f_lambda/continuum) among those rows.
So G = 6062.0 Ang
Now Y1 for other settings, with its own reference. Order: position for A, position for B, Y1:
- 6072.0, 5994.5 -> 1.3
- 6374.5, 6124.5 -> -0.2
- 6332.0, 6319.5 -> -0.3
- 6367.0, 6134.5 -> -0.9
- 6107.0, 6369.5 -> 1.1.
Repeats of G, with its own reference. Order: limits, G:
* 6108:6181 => 6177.0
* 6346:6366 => 6364.5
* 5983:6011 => 5992.0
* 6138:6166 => 6162.0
